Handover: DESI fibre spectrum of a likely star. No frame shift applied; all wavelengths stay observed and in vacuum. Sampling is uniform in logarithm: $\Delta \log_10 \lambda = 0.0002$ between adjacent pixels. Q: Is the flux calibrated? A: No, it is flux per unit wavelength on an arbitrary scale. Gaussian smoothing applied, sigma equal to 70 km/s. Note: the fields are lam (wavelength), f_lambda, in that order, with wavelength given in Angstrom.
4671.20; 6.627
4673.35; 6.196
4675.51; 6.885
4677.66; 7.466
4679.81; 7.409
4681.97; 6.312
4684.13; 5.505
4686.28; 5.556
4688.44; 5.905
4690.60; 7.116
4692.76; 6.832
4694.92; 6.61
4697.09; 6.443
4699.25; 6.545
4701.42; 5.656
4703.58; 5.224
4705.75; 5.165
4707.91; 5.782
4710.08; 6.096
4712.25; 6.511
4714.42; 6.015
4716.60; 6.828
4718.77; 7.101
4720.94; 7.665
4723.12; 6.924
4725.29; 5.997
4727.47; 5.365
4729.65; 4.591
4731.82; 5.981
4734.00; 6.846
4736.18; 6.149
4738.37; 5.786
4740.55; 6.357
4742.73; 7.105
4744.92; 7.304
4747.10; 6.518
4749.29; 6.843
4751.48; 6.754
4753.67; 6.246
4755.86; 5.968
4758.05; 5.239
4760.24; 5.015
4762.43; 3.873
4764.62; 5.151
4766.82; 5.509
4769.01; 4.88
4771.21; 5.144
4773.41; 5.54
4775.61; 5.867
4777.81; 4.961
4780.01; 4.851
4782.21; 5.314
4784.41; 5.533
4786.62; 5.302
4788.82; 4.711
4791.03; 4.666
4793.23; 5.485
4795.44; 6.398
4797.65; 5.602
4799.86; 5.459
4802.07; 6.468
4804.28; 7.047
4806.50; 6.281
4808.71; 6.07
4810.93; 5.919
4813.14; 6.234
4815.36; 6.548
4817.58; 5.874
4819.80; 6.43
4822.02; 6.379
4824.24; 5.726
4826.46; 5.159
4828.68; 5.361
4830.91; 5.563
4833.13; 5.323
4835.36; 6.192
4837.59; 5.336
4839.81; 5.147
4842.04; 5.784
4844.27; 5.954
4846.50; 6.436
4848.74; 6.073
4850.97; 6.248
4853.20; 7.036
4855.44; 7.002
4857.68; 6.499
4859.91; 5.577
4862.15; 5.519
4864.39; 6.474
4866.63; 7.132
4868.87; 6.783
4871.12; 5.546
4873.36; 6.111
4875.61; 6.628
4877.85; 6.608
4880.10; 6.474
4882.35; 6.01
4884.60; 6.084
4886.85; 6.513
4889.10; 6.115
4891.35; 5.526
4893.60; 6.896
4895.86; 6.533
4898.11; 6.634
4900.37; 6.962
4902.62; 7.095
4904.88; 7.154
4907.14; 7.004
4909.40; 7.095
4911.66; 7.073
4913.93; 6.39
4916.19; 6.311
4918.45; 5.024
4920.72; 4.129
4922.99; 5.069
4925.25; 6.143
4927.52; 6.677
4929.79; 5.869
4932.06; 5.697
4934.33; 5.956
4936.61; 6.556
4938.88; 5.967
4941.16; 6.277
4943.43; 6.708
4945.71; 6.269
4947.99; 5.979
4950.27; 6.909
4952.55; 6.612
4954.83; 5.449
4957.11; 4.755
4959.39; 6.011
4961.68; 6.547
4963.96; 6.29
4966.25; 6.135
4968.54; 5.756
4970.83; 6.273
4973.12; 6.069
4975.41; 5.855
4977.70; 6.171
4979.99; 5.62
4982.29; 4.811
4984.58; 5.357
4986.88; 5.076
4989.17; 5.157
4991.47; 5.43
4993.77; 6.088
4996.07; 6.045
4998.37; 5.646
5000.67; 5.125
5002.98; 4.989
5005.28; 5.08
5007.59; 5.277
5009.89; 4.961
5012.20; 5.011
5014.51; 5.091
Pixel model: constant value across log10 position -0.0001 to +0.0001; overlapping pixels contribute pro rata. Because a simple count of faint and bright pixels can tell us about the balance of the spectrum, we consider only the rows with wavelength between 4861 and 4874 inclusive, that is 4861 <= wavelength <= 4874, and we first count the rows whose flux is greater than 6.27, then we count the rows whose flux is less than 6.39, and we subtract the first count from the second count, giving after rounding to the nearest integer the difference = 0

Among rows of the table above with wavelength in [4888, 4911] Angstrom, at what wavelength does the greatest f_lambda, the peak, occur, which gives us 4904.88 Angstrom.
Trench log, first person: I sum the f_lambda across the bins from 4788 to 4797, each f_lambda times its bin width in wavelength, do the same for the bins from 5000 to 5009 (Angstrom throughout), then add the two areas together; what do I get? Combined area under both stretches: 94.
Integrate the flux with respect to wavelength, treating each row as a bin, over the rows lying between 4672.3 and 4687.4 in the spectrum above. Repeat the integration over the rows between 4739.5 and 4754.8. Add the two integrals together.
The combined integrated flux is 201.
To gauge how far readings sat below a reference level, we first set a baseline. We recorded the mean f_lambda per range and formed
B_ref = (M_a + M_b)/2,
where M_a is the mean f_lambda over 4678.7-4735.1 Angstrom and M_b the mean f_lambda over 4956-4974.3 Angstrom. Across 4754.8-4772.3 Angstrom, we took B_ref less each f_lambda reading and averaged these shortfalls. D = 1.0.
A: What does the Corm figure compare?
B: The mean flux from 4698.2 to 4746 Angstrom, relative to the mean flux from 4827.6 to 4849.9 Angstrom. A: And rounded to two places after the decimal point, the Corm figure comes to 1.09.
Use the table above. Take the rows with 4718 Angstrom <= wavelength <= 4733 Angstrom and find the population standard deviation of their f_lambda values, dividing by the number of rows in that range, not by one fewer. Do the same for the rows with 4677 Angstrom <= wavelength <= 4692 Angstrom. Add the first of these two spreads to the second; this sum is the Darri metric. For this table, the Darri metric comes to 1.78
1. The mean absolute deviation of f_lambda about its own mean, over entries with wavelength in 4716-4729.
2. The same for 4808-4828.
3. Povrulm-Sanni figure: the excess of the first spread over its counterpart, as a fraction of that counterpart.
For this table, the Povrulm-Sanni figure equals 1.0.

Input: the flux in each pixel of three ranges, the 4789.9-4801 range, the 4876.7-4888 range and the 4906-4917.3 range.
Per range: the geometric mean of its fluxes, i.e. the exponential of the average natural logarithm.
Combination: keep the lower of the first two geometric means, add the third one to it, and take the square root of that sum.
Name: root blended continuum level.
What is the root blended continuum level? 3.50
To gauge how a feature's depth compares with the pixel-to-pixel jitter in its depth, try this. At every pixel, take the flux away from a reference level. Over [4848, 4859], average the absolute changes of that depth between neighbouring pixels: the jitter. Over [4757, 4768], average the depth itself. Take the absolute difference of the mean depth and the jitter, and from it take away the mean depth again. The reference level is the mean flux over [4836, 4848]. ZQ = -0.4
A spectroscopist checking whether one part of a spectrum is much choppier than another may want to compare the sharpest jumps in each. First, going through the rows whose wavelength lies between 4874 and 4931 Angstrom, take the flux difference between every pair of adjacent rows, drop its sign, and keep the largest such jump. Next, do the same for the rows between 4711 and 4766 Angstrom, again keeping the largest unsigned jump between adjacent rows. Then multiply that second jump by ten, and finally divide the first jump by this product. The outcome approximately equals 0.099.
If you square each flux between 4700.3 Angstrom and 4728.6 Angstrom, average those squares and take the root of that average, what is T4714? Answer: 6.22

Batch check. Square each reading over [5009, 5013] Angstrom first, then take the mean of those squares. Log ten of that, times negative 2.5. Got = -3.49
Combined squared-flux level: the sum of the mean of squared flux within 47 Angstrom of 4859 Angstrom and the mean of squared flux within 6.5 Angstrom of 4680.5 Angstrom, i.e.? 82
